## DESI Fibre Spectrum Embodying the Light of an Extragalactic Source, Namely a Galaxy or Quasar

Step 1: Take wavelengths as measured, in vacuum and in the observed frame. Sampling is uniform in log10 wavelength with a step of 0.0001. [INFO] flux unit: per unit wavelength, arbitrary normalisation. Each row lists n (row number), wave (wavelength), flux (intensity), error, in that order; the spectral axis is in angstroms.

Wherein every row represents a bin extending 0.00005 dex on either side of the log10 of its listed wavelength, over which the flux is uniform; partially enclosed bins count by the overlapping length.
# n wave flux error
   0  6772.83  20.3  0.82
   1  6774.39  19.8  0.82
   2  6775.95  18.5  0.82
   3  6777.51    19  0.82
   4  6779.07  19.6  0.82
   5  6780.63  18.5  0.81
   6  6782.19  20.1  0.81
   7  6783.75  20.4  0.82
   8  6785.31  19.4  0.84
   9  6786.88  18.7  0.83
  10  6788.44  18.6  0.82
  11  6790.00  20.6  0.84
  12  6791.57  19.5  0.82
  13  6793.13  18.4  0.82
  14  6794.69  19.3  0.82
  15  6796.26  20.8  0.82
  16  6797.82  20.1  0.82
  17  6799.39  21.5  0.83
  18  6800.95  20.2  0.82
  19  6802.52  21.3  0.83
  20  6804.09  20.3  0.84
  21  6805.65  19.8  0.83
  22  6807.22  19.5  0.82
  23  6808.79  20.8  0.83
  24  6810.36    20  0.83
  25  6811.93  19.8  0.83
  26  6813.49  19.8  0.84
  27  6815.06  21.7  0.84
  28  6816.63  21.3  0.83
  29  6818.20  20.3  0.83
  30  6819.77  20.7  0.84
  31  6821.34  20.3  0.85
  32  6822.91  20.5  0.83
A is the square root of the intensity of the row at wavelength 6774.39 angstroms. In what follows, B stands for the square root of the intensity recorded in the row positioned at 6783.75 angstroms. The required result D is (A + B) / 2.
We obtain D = 4.48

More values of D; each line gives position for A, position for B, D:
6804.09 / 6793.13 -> 4.40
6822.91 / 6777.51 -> 4.44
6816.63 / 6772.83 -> 4.56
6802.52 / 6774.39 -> 4.53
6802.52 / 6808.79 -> 4.59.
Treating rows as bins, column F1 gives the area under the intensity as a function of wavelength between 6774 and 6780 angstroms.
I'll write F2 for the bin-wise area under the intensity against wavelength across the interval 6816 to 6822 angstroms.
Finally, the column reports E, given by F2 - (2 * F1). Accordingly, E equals -106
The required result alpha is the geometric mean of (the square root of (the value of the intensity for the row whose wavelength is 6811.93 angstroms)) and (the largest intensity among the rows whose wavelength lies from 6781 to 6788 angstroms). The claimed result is 9.53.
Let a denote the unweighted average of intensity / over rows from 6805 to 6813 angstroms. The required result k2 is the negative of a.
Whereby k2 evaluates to -20.0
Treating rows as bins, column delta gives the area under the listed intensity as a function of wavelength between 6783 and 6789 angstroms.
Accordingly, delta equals 116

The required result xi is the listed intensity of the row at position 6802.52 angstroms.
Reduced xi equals 21.3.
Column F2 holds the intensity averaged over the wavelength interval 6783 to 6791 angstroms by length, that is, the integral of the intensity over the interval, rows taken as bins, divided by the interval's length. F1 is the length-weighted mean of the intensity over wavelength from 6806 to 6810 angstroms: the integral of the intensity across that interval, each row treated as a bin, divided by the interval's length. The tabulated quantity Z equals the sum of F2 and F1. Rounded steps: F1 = 20.06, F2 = 19.5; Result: 39.6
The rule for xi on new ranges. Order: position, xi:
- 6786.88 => 18.7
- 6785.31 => 19.4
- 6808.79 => 20.8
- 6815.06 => 21.7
